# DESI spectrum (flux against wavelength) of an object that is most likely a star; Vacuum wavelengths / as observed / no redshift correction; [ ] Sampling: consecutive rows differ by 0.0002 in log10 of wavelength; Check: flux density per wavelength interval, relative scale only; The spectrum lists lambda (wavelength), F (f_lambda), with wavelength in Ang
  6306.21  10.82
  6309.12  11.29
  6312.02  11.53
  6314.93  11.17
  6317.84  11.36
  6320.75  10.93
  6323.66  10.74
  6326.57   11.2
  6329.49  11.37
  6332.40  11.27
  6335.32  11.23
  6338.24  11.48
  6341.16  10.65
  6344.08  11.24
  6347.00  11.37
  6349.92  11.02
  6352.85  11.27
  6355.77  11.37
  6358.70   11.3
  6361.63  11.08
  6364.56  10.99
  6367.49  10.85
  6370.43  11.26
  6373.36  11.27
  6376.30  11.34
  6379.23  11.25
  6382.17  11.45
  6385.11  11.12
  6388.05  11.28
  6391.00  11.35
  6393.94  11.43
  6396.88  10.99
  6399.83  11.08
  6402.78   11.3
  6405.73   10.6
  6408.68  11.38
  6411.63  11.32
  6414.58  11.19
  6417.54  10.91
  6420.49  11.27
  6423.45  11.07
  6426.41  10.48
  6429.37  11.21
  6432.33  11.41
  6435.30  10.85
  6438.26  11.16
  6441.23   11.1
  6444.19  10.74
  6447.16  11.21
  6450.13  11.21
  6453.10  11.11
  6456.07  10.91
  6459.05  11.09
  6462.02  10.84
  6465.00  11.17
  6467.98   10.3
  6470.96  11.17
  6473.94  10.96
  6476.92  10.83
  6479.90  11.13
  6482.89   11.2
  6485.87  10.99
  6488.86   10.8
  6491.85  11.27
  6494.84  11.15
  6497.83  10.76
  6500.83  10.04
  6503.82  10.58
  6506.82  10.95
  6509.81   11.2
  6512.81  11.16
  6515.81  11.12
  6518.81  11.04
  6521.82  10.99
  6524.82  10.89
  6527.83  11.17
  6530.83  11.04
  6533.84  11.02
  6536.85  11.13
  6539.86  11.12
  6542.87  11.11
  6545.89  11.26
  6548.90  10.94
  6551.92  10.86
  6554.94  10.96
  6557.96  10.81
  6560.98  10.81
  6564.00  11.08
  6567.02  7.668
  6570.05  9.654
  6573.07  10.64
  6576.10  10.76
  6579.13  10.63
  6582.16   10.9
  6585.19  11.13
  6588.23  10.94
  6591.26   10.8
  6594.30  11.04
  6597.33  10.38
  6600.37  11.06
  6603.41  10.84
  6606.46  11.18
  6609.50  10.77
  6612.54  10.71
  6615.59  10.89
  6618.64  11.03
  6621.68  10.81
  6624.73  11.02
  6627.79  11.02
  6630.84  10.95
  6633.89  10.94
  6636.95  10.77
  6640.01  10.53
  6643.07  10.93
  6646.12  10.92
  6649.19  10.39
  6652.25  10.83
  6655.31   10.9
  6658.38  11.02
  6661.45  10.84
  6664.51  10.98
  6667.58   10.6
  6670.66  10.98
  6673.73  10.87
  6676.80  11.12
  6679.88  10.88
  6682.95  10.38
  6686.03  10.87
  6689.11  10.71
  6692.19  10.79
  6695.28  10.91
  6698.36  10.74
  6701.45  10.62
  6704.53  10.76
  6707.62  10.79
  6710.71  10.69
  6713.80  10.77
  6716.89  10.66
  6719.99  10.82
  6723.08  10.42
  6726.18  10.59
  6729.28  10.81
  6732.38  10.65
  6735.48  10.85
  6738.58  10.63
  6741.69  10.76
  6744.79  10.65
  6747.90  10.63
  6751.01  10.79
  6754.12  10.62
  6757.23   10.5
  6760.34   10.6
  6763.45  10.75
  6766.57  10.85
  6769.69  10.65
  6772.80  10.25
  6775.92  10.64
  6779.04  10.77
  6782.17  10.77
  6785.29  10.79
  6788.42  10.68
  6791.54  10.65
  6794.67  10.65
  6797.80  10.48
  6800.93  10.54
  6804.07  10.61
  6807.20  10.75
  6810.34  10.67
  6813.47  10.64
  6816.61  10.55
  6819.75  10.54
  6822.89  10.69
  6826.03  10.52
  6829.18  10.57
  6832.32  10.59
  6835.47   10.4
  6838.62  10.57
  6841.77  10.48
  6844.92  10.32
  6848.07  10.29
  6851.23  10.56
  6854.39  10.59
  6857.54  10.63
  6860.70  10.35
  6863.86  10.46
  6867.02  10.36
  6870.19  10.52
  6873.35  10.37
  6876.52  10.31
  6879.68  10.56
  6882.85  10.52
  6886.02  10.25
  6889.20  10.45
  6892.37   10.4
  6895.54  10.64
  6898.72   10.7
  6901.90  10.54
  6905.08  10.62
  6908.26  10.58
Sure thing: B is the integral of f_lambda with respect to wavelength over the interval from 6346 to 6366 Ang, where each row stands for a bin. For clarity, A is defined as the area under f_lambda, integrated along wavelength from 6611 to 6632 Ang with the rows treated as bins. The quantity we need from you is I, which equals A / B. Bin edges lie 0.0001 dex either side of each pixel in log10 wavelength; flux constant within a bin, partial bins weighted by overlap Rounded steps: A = 229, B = 224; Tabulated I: 1.02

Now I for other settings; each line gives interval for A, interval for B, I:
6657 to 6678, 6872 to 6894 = 1.00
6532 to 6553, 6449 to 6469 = 1.06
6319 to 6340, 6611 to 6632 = 1.02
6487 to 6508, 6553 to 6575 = 1.00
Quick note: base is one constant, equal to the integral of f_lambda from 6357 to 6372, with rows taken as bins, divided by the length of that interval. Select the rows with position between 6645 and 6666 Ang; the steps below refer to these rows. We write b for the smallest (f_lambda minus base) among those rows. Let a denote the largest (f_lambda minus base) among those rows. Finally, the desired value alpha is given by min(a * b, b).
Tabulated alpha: -0.71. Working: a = -0.08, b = -0.71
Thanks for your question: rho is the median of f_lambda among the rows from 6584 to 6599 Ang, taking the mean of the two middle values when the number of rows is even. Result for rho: 10.9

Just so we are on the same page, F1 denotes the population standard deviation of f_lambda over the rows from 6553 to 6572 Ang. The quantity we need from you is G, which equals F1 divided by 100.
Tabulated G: 0.0121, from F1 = 1.21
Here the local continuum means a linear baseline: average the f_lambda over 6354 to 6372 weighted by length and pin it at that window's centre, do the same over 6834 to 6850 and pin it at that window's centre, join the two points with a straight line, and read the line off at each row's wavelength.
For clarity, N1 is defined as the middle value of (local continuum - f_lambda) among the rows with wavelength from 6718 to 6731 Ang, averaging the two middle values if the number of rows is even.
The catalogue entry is -0.11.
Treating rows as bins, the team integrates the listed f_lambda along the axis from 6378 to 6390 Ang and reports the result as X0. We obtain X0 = 135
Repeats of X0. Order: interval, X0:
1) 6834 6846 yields 125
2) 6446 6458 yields 133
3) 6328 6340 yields 136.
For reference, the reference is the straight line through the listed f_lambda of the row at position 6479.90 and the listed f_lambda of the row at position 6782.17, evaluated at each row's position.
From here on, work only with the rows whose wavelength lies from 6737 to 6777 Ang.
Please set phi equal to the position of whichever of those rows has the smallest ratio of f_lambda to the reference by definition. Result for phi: 6772.80 Ang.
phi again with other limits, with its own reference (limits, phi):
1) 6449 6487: 6467.98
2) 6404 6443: 6426.41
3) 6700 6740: 6723.08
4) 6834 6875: 6848.07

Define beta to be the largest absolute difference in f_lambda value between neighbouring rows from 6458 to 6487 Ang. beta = 0.87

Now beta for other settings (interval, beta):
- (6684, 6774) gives 0.40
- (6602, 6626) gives 0.41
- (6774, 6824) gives 0.17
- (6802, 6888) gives 0.28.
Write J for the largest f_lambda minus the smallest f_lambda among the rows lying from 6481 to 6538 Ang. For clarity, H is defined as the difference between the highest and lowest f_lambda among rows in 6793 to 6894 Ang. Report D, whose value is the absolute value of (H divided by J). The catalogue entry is 0.4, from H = 0.50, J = 1.23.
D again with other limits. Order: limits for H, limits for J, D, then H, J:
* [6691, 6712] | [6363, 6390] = 0.5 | 0.29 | 0.60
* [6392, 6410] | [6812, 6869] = 2.1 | 0.83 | 0.40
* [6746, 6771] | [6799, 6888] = 0.7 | 0.35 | 0.50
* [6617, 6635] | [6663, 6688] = 0.3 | 0.22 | 0.74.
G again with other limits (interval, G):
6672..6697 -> 0.0020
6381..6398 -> 0.0017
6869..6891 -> 0.0011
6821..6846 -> 0.0011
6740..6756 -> 0.0007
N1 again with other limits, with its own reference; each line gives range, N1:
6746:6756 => -0.07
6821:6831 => -0.14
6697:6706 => -0.11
